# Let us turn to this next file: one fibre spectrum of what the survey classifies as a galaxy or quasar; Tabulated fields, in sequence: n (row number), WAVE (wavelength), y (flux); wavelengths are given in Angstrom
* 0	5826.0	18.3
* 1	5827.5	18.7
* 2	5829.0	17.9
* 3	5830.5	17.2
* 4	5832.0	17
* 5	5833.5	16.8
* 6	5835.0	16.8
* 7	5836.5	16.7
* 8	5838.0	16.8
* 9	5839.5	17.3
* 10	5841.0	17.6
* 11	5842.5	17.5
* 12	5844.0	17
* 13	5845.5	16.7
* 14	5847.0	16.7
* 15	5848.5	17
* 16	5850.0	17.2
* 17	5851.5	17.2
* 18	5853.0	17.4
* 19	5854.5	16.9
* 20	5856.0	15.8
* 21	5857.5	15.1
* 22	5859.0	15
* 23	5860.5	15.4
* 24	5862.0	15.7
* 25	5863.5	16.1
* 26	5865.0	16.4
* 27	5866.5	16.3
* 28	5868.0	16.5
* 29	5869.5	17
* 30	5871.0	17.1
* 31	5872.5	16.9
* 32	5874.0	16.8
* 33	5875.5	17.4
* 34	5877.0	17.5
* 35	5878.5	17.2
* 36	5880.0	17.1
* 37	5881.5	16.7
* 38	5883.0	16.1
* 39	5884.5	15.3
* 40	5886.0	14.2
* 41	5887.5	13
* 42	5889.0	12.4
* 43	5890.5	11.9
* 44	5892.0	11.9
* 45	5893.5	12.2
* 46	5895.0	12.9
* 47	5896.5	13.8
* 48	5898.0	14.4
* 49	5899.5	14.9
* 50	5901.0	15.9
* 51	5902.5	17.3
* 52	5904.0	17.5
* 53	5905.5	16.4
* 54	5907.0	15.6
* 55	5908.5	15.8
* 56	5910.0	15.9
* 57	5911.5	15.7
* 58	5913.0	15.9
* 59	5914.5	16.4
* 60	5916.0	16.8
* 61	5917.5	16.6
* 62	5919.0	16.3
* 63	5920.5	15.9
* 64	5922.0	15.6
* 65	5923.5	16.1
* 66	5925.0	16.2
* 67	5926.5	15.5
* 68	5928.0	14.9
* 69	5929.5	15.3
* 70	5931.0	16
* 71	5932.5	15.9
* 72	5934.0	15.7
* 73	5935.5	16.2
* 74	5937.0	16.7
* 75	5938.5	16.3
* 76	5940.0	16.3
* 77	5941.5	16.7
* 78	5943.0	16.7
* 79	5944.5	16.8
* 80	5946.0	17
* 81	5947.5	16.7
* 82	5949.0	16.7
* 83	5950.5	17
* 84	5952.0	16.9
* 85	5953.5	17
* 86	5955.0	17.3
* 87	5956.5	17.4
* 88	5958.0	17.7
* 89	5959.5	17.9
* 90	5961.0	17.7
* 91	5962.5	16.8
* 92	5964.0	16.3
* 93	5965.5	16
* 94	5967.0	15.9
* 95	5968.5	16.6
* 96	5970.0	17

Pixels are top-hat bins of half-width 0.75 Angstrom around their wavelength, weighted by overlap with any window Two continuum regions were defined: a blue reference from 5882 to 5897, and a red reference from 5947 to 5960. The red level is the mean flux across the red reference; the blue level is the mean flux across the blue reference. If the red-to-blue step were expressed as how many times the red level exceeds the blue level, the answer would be 1.28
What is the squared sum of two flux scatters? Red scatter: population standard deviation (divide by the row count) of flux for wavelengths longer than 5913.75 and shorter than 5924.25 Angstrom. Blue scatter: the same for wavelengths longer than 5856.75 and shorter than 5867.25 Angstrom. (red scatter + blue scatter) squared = 0.83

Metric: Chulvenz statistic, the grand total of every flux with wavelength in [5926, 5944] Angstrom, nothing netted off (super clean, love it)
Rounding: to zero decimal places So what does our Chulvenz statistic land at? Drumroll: 192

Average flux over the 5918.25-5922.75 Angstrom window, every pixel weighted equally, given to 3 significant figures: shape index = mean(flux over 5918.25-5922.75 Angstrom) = 15.9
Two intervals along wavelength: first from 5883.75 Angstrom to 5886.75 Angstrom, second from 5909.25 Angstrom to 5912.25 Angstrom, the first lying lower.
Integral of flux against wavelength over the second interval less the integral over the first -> 3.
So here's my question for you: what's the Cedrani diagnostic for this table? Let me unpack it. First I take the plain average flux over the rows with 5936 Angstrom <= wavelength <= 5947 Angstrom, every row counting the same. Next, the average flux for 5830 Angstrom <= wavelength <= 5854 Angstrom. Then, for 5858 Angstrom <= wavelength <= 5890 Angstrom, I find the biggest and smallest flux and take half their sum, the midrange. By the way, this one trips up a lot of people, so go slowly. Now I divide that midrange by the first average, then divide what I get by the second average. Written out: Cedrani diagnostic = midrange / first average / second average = 0.0527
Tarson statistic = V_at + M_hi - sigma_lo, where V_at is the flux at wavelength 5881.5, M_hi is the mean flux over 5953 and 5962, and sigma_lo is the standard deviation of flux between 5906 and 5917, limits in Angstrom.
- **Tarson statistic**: 33.8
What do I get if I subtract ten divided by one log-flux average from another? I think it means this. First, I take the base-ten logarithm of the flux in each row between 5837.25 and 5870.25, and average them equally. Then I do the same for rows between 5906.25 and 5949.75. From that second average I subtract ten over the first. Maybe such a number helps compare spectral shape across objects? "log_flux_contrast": -7.00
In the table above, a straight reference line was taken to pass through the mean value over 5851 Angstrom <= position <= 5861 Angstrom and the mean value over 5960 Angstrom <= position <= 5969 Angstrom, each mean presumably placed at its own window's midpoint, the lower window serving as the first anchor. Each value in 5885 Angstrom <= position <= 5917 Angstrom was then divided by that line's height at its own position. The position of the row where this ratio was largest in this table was 5904.0 Angstrom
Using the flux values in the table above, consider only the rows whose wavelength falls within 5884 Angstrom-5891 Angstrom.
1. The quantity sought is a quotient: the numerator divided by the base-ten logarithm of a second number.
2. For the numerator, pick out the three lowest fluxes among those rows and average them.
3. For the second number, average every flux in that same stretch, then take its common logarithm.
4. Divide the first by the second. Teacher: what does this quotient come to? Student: 11.0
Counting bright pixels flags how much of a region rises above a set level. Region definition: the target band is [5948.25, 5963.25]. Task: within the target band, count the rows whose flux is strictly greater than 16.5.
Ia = 10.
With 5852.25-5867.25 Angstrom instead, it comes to 2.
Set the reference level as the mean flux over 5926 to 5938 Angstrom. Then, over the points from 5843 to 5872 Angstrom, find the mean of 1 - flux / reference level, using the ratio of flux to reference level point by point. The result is -0.04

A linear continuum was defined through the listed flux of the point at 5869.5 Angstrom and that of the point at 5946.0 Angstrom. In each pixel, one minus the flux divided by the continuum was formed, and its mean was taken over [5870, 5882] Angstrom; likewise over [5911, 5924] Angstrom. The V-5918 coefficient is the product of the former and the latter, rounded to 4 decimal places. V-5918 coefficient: -0.0003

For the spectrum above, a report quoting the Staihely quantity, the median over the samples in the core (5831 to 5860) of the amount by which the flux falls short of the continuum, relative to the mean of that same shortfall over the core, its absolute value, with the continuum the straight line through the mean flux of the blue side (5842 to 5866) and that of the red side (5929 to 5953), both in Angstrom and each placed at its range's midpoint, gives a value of 1.4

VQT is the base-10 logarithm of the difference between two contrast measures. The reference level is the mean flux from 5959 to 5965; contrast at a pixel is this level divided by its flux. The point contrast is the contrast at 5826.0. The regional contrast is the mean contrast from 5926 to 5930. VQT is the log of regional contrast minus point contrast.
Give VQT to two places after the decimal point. -0.72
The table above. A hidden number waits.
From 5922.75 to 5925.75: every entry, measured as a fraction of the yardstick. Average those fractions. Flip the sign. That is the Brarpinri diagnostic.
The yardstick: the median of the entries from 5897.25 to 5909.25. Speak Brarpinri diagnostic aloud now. -1.02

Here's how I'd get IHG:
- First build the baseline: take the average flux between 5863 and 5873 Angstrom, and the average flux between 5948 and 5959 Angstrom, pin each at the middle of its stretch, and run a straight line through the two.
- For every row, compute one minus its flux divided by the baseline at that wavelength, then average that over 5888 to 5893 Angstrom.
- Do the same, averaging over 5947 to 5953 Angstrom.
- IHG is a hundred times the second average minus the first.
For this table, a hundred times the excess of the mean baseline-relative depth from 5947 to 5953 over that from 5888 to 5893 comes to -26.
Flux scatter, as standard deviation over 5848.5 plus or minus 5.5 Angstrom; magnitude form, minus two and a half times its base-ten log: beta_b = 1.5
